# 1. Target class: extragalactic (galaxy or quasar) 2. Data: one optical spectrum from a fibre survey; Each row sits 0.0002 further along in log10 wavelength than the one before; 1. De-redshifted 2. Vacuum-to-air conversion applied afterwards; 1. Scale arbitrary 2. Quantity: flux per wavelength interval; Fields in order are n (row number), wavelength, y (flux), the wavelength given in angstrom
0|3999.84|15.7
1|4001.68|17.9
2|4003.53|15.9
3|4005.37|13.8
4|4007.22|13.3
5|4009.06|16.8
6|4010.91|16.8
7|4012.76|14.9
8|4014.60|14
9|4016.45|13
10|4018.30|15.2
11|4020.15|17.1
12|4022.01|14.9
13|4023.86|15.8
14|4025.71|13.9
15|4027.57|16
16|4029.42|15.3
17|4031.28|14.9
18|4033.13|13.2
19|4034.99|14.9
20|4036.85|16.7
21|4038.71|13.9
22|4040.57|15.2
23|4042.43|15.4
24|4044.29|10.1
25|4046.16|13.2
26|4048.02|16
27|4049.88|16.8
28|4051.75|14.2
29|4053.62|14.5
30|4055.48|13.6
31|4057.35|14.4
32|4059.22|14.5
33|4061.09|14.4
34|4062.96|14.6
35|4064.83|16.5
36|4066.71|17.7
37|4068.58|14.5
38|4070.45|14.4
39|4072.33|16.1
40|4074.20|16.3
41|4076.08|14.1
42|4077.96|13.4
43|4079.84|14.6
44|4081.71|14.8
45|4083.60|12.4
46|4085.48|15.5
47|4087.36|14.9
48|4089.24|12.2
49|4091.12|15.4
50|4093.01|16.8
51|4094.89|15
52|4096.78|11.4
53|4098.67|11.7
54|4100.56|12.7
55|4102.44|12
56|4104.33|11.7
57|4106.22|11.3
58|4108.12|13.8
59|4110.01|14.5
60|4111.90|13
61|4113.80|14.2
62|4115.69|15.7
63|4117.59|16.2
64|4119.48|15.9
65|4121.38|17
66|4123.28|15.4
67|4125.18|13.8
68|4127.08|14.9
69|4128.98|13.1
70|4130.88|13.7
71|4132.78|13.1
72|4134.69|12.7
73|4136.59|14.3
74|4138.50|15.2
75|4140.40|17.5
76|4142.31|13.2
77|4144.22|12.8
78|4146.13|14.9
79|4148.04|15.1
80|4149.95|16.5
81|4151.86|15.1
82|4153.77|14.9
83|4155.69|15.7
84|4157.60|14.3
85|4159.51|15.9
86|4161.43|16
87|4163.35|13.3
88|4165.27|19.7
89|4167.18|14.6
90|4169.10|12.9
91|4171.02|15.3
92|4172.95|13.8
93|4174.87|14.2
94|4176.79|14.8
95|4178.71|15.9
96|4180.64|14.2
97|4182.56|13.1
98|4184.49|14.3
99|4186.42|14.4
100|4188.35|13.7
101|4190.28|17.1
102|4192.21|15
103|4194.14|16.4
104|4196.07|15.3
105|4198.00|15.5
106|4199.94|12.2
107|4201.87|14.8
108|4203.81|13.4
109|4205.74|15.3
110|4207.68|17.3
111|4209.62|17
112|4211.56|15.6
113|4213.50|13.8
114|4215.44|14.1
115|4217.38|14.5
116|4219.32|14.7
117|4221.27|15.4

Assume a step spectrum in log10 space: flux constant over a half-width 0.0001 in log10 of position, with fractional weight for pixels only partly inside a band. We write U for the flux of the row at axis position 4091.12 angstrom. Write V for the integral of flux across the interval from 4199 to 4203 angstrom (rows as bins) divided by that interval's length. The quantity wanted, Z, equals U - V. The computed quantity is 1.9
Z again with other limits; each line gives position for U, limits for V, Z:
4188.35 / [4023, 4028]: -1.4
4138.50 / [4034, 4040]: 0.1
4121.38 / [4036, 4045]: 2.7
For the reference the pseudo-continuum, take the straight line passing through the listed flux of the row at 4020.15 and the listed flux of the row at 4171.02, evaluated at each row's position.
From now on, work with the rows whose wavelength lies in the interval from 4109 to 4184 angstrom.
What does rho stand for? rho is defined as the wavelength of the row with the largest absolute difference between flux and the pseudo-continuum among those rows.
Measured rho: 4165.27 angstrom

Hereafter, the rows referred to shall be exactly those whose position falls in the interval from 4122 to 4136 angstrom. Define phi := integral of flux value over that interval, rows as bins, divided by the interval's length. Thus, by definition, 13.9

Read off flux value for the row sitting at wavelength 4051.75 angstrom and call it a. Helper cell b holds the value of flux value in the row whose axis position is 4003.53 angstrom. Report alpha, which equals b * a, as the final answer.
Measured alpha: 226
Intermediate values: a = 14.2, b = 15.9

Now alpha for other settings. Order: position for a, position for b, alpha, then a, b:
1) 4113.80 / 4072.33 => 229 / 14.2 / 16.1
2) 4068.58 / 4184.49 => 207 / 14.5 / 14.3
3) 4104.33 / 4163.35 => 156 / 11.7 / 13.3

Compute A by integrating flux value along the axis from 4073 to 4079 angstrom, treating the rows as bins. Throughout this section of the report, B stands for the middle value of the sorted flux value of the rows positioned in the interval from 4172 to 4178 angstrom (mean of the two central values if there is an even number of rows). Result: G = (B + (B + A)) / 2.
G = 58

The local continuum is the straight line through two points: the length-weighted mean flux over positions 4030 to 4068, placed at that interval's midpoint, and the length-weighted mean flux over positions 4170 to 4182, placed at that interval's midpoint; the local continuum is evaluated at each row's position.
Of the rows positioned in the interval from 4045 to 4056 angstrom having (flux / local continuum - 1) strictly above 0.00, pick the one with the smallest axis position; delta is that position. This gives 4048.02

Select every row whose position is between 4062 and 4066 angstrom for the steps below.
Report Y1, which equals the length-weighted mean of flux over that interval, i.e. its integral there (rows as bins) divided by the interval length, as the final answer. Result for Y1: 15.64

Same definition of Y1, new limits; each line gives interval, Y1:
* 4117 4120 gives 16.09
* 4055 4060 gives 14.20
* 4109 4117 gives 14.43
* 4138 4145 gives 14.69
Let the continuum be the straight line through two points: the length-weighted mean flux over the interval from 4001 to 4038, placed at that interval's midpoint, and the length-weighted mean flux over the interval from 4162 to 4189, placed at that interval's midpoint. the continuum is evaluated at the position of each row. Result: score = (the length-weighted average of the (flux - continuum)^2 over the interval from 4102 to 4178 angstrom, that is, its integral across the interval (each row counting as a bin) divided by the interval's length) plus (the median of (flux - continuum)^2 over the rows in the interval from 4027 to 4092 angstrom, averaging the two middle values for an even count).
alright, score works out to 3.4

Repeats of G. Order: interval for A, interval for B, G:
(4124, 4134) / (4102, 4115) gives 82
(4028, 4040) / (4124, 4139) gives 103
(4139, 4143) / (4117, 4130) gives 46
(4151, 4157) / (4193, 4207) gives 61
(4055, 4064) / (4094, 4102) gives 77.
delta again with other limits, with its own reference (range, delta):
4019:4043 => 4020.15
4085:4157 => 4085.48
